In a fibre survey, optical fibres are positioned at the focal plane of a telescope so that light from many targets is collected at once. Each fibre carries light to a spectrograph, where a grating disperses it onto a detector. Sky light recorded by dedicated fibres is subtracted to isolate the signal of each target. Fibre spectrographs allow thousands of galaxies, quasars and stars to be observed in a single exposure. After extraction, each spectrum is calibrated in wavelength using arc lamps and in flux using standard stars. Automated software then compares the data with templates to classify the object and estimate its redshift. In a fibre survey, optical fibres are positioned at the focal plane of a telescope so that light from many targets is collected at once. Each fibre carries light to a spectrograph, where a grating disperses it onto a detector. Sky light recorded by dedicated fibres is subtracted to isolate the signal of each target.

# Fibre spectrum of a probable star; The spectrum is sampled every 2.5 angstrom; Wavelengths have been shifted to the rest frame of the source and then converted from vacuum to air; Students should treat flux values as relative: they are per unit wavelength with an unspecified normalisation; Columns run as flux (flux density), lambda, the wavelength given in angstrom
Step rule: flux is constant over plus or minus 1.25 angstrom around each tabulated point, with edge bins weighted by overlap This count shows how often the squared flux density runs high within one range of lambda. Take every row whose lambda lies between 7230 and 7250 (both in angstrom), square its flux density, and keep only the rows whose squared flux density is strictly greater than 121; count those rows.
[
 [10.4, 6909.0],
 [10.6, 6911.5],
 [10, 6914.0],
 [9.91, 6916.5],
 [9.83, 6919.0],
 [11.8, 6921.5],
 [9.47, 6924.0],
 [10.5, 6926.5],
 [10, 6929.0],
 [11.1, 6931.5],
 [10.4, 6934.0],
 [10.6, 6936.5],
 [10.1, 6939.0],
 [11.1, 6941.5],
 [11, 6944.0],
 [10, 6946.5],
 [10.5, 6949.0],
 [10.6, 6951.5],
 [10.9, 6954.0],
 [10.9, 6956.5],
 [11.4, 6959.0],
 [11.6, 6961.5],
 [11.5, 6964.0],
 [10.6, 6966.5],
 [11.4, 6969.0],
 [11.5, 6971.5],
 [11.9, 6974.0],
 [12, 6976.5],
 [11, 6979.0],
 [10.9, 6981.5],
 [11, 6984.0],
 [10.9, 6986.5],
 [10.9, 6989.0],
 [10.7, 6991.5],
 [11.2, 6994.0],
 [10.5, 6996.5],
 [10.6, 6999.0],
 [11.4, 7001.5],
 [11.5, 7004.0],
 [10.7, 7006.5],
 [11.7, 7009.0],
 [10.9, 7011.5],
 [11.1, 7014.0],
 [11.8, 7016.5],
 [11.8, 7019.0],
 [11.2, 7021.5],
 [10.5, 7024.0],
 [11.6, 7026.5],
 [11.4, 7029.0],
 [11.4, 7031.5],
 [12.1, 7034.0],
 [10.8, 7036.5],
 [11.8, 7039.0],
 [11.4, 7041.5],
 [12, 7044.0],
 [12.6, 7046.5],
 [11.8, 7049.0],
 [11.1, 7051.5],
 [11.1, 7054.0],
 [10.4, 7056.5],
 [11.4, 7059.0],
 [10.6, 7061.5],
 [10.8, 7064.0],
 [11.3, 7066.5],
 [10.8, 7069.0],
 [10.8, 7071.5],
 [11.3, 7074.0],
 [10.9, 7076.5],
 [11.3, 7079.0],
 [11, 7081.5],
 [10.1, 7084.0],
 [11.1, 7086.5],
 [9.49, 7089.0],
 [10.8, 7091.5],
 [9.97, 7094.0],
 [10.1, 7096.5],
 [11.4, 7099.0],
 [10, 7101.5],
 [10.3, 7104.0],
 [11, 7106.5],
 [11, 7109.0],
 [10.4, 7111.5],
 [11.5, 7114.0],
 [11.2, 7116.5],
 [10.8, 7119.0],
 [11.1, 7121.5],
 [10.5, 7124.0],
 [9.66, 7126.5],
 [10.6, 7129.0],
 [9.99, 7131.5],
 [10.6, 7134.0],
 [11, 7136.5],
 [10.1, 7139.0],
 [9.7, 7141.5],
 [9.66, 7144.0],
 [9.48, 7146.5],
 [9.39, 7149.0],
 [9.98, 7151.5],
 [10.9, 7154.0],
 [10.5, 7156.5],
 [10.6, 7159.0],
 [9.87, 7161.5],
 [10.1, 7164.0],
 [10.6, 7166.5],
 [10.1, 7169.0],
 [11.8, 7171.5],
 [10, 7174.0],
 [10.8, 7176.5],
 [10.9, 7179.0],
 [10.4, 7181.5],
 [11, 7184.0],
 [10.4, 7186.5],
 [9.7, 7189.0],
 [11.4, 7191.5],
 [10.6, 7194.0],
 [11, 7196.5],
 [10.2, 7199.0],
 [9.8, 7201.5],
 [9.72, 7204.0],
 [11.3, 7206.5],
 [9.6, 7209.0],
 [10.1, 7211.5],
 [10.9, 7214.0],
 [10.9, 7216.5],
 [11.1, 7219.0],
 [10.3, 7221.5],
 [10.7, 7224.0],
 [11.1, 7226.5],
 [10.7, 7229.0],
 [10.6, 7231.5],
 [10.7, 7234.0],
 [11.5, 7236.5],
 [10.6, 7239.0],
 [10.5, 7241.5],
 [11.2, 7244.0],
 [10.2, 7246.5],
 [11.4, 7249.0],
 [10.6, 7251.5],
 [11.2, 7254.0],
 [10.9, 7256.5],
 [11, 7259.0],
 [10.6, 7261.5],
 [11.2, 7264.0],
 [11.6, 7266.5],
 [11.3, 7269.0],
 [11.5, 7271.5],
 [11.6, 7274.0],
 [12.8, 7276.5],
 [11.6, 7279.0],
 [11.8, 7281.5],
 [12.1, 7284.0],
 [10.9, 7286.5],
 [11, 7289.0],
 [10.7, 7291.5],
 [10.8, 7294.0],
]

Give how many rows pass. 3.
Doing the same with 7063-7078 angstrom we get 2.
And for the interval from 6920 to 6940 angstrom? 2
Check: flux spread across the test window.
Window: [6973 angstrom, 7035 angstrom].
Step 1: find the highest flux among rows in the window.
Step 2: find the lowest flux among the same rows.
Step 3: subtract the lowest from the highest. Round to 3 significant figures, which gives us 1.60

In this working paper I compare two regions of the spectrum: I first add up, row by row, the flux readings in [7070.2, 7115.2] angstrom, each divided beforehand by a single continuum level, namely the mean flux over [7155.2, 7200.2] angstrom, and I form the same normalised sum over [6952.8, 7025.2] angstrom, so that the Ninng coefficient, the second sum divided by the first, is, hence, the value 1.7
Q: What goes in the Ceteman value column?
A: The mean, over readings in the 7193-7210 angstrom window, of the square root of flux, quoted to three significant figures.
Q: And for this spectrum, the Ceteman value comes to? 3.21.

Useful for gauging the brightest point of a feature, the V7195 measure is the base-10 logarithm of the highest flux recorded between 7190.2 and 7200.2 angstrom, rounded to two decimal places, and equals 1.06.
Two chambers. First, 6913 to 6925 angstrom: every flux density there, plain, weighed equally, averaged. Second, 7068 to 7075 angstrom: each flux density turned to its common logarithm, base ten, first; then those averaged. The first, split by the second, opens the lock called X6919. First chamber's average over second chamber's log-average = 9.8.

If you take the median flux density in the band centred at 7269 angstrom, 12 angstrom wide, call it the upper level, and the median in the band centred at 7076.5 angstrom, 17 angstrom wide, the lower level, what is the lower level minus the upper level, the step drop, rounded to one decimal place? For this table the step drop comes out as -0.6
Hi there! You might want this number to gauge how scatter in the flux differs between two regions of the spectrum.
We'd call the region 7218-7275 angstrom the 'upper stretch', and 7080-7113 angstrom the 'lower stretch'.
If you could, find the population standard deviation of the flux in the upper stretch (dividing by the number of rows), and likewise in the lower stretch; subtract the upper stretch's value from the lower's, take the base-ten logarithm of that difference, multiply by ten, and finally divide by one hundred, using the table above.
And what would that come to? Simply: -0.086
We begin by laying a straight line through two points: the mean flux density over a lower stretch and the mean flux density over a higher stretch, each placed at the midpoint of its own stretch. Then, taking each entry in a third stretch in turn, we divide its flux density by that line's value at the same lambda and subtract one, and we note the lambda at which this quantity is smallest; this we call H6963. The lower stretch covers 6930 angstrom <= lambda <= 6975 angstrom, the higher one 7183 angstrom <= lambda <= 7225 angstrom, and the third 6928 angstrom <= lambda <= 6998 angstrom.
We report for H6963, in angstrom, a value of 6929.0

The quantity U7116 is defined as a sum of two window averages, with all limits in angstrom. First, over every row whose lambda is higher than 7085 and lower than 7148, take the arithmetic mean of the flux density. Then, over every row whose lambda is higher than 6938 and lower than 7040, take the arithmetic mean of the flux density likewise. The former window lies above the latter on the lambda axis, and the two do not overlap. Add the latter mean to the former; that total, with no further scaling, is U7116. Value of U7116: 21.6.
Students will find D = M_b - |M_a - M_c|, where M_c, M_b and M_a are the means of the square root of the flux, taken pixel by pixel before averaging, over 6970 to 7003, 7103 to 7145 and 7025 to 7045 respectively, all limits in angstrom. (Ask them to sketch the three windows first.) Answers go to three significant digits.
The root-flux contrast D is 3.18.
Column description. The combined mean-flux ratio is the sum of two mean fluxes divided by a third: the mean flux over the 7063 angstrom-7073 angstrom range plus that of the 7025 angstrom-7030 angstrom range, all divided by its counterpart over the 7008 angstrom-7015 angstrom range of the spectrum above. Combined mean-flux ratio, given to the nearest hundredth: 2.00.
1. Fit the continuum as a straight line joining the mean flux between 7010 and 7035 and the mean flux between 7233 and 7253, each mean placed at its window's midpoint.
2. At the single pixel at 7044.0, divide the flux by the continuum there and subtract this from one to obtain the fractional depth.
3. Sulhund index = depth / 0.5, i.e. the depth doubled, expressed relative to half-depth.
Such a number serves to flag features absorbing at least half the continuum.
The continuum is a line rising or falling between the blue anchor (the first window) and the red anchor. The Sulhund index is -0.12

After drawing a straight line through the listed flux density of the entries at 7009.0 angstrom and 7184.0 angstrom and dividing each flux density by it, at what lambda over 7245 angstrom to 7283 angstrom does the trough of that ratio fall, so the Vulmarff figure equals 7246.5 angstrom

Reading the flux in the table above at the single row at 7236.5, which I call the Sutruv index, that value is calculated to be 11.5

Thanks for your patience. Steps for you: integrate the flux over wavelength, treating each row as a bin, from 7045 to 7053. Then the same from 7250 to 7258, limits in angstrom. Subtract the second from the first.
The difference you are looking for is 7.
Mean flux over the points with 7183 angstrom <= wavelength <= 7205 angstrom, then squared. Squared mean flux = 109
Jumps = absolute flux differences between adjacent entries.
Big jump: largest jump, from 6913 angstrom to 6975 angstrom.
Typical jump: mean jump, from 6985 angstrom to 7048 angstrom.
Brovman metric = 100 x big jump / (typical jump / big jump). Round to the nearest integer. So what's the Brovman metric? 995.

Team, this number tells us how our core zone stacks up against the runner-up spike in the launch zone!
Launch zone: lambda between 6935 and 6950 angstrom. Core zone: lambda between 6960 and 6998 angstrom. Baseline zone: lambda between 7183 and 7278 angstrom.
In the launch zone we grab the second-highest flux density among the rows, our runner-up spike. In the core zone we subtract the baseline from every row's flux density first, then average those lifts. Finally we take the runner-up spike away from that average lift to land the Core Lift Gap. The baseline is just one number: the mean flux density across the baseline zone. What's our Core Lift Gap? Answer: -10.7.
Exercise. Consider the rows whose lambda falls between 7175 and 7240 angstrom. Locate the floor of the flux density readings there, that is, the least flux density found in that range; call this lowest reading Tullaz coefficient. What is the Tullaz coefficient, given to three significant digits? 9.60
